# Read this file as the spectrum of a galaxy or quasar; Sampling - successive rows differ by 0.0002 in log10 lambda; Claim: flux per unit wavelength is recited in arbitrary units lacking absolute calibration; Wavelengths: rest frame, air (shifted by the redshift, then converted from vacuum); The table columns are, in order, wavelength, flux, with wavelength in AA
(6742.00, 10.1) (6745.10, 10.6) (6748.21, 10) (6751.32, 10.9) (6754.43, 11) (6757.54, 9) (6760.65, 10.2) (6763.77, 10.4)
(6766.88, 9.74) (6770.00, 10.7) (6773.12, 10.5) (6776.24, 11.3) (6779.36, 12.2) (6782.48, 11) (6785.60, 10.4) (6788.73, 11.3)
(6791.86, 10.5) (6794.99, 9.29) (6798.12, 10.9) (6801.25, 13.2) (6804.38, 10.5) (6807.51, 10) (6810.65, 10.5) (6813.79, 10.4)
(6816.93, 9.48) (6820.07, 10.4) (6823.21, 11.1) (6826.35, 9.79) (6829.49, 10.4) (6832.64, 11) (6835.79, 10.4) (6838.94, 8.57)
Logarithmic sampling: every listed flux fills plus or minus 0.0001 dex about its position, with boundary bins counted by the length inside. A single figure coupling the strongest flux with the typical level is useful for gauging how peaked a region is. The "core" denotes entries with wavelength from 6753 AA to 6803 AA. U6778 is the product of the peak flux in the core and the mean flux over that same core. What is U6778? 142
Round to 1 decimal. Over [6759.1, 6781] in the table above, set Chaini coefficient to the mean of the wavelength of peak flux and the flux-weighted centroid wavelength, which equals 6774.9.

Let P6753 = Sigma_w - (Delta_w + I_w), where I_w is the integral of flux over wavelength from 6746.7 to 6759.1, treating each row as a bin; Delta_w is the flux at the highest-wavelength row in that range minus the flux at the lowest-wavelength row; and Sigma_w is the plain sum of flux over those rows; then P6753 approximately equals -85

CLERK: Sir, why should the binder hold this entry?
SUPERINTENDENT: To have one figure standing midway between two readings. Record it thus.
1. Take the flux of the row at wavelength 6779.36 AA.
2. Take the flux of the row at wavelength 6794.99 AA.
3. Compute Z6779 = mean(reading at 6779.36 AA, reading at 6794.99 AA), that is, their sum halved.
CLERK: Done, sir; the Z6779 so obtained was 10.7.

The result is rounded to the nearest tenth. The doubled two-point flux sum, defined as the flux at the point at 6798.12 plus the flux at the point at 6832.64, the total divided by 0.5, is 43.8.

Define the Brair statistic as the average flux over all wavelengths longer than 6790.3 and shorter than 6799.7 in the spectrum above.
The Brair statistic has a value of 10.2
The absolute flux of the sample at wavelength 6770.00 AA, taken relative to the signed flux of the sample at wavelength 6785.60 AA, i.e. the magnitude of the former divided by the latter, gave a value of 1.03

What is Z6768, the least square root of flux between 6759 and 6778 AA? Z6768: 3.12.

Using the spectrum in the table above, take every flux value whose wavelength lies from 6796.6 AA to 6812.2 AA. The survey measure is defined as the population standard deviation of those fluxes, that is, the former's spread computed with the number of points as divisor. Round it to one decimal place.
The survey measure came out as 1.1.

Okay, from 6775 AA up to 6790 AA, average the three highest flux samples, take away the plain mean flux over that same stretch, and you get 0.36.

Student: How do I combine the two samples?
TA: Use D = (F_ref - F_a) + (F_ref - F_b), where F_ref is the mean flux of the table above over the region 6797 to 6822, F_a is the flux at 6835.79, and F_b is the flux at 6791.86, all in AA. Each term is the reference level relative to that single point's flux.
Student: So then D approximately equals 0.4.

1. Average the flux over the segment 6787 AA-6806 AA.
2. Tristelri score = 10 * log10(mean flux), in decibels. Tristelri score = 10.4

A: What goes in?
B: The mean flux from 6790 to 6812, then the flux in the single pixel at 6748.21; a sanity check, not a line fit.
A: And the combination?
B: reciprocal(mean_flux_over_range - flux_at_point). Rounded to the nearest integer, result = 1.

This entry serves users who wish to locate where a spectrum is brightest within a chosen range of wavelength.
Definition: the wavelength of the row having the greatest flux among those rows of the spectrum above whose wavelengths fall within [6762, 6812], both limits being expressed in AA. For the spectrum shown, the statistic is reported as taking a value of 6801.25 AA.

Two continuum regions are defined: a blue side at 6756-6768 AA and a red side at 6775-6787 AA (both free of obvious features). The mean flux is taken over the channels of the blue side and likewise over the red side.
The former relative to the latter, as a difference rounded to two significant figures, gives -1.4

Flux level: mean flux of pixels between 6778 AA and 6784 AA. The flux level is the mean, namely 11.6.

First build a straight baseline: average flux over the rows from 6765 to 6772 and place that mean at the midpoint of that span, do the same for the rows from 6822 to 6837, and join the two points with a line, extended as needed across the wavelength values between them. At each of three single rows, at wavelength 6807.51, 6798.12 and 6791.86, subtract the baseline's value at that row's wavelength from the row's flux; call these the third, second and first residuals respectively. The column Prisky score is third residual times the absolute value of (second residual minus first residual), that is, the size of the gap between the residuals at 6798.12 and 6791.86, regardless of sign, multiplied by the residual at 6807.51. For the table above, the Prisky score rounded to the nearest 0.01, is -0.16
